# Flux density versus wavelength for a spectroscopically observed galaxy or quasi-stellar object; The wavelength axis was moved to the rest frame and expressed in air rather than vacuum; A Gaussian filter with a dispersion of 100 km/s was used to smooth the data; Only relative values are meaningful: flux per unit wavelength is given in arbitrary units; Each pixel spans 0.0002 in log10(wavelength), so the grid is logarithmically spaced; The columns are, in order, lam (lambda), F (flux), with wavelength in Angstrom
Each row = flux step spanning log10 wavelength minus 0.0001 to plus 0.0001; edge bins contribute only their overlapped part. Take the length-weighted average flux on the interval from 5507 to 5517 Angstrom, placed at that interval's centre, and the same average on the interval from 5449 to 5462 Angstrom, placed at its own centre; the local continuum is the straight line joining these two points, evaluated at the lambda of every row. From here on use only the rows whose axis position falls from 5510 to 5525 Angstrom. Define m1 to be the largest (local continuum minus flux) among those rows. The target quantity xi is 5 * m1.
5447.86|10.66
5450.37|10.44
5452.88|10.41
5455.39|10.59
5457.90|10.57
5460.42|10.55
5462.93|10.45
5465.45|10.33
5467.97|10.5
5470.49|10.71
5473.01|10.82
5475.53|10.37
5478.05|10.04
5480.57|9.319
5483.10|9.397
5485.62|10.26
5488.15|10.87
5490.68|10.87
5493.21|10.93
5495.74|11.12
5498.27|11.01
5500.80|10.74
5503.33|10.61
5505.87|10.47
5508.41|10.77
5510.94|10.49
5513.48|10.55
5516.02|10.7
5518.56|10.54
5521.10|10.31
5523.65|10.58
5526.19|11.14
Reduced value 1.7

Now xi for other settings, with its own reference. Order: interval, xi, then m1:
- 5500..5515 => 0.7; 0.14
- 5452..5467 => 1.0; 0.20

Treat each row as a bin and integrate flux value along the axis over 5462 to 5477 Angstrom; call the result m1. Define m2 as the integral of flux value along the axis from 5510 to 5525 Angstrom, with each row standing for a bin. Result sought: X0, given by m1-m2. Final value 0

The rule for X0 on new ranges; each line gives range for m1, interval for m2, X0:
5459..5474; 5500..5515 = -1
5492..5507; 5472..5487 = 12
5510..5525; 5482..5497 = -1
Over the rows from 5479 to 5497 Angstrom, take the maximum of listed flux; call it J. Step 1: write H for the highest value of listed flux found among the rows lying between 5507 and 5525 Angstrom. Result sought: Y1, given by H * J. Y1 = 119.8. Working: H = 10.77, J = 11.12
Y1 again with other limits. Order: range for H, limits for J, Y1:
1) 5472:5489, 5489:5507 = 120.9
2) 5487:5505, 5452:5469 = 117.8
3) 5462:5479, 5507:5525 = 116.5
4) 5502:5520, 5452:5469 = 114.1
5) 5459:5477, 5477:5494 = 118.3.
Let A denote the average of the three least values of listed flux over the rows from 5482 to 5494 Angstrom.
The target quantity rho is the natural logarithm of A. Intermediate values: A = 10.2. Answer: 2.32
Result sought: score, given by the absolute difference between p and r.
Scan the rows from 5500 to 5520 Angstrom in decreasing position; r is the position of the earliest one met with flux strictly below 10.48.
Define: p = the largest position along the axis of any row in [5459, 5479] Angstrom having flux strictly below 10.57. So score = 27.8 Angstrom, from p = 5478.05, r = 5505.87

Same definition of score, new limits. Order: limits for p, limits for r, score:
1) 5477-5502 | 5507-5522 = 35.5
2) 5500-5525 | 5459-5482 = 40.5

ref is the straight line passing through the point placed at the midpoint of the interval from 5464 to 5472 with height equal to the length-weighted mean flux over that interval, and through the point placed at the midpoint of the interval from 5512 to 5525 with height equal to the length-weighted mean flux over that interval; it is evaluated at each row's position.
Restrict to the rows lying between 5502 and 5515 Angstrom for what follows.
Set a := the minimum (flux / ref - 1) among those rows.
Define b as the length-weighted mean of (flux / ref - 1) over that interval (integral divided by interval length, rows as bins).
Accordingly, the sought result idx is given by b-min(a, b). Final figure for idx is 0.01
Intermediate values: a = -0.006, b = 0.005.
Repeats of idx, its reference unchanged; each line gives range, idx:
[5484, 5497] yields 0.05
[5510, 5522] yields 0.02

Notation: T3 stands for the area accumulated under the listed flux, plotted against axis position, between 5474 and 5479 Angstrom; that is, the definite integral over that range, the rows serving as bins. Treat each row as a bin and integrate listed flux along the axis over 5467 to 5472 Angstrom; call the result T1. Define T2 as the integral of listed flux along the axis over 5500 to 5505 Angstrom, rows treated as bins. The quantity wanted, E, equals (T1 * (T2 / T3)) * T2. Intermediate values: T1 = 53.1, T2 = 53.2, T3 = 51.3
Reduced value 2936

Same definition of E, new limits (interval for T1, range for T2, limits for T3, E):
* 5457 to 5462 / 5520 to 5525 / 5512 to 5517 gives 2718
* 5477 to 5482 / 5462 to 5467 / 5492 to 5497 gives 2357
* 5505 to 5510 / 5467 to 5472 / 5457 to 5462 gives 2840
